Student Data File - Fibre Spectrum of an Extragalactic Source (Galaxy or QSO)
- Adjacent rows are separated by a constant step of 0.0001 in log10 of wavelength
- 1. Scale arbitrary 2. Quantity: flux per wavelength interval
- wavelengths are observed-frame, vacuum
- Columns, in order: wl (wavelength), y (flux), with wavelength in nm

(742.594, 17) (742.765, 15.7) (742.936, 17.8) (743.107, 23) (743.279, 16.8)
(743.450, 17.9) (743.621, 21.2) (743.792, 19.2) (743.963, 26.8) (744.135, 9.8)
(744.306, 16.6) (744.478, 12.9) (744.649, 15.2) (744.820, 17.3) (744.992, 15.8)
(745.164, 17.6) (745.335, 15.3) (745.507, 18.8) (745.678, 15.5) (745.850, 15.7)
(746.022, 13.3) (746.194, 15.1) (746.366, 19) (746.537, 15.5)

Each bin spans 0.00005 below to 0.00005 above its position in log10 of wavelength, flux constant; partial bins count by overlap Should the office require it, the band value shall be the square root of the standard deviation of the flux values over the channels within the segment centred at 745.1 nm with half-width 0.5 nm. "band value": 1.2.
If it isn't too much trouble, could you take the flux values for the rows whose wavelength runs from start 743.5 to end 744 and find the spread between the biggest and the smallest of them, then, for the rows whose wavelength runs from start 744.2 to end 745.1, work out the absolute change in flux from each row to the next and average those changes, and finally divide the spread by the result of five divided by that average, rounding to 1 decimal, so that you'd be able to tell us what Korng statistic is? 3.6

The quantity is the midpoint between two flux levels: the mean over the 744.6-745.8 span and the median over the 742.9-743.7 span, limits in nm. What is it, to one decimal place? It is 17.2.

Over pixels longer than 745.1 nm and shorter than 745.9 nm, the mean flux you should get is 16.6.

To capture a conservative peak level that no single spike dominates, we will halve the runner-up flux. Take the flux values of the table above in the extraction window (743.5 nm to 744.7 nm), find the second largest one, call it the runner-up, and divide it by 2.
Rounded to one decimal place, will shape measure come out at 10.6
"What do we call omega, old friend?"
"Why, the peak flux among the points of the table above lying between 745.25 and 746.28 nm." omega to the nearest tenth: 18.8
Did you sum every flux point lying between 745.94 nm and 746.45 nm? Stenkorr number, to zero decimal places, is 47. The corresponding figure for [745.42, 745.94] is 50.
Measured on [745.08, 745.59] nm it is 52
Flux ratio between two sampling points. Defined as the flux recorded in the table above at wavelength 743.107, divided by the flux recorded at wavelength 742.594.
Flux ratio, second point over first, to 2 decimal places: 1.35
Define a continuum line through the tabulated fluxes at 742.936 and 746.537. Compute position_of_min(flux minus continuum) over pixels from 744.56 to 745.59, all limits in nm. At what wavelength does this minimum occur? 744.649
